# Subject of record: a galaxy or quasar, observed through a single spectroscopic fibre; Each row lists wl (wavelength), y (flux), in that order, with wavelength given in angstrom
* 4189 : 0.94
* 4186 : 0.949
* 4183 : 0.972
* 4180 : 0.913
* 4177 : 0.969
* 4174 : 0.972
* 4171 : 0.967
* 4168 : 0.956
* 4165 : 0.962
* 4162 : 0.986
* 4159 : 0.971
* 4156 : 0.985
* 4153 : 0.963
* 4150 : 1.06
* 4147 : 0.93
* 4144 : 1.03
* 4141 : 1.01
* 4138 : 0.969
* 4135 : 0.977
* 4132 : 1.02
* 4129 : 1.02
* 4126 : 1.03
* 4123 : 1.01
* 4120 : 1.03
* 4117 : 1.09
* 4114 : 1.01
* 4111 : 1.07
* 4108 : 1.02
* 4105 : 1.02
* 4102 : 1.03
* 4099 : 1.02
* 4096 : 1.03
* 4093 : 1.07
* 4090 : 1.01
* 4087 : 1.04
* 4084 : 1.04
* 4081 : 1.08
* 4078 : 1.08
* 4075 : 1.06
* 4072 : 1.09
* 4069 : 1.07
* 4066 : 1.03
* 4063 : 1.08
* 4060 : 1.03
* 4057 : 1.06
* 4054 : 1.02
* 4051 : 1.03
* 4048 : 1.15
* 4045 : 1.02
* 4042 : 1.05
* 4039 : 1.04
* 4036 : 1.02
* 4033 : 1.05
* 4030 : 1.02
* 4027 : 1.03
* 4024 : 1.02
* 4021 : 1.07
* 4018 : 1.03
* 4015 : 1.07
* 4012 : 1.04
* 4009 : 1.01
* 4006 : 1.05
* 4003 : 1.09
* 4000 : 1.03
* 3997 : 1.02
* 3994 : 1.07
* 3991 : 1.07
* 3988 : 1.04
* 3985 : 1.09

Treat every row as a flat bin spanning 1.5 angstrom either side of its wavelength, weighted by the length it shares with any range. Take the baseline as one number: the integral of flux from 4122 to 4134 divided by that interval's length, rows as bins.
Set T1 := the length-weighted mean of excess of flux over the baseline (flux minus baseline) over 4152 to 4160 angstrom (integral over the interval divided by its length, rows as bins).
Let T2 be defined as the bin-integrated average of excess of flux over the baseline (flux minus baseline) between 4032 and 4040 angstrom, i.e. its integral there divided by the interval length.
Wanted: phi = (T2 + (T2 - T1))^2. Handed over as 0.0062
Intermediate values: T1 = -0.045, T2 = 0.017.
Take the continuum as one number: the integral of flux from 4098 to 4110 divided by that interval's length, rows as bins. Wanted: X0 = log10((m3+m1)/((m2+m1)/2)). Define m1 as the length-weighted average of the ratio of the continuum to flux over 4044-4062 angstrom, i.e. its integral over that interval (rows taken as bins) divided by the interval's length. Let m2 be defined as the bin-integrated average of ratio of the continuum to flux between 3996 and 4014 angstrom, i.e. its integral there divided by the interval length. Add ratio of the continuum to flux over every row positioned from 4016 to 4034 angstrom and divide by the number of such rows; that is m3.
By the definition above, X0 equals 0.302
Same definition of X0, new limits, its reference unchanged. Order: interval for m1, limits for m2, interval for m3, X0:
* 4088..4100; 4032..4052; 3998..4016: 0.302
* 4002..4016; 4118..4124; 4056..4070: 0.295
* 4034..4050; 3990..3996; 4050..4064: 0.306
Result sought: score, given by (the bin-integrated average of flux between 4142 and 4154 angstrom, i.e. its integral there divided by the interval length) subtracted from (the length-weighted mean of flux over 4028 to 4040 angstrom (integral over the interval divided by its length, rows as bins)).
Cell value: 0.03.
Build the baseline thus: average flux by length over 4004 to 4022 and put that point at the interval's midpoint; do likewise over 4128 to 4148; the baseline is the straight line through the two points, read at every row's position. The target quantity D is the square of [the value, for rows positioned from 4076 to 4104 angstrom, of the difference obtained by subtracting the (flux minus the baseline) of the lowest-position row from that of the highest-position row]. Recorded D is 0.0016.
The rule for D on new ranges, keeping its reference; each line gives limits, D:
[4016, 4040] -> 0.0003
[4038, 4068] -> 0.0000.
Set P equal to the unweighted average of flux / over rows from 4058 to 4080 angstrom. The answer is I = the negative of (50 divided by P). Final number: -47.0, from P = 1.06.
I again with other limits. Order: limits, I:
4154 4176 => -51.5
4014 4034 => -48.0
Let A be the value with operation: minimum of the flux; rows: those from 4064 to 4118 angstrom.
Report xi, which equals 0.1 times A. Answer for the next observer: 0.101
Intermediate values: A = 1.01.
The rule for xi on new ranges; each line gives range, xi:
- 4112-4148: 0.093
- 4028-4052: 0.102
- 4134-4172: 0.093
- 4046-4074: 0.102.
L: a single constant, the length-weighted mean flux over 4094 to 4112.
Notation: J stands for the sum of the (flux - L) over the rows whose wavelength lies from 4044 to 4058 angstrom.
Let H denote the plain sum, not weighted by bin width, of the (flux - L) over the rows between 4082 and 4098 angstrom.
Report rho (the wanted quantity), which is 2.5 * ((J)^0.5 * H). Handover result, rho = 0.03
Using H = 0.03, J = 0.12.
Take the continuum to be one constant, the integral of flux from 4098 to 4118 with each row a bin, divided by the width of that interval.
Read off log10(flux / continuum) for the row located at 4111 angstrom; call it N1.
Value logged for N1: 0.014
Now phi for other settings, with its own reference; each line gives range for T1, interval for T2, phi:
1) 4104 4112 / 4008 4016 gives 0.0007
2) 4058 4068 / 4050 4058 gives 0.0000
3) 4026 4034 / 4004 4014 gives 0.0006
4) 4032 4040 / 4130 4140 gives 0.0051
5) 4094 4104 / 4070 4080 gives 0.0112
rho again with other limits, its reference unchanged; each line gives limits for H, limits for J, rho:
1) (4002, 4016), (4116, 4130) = 0.04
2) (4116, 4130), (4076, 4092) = 0.02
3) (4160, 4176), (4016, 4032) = -0.09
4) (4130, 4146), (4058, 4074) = -0.14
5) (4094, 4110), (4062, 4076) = -0.04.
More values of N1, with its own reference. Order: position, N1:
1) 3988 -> 0.002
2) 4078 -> 0.018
